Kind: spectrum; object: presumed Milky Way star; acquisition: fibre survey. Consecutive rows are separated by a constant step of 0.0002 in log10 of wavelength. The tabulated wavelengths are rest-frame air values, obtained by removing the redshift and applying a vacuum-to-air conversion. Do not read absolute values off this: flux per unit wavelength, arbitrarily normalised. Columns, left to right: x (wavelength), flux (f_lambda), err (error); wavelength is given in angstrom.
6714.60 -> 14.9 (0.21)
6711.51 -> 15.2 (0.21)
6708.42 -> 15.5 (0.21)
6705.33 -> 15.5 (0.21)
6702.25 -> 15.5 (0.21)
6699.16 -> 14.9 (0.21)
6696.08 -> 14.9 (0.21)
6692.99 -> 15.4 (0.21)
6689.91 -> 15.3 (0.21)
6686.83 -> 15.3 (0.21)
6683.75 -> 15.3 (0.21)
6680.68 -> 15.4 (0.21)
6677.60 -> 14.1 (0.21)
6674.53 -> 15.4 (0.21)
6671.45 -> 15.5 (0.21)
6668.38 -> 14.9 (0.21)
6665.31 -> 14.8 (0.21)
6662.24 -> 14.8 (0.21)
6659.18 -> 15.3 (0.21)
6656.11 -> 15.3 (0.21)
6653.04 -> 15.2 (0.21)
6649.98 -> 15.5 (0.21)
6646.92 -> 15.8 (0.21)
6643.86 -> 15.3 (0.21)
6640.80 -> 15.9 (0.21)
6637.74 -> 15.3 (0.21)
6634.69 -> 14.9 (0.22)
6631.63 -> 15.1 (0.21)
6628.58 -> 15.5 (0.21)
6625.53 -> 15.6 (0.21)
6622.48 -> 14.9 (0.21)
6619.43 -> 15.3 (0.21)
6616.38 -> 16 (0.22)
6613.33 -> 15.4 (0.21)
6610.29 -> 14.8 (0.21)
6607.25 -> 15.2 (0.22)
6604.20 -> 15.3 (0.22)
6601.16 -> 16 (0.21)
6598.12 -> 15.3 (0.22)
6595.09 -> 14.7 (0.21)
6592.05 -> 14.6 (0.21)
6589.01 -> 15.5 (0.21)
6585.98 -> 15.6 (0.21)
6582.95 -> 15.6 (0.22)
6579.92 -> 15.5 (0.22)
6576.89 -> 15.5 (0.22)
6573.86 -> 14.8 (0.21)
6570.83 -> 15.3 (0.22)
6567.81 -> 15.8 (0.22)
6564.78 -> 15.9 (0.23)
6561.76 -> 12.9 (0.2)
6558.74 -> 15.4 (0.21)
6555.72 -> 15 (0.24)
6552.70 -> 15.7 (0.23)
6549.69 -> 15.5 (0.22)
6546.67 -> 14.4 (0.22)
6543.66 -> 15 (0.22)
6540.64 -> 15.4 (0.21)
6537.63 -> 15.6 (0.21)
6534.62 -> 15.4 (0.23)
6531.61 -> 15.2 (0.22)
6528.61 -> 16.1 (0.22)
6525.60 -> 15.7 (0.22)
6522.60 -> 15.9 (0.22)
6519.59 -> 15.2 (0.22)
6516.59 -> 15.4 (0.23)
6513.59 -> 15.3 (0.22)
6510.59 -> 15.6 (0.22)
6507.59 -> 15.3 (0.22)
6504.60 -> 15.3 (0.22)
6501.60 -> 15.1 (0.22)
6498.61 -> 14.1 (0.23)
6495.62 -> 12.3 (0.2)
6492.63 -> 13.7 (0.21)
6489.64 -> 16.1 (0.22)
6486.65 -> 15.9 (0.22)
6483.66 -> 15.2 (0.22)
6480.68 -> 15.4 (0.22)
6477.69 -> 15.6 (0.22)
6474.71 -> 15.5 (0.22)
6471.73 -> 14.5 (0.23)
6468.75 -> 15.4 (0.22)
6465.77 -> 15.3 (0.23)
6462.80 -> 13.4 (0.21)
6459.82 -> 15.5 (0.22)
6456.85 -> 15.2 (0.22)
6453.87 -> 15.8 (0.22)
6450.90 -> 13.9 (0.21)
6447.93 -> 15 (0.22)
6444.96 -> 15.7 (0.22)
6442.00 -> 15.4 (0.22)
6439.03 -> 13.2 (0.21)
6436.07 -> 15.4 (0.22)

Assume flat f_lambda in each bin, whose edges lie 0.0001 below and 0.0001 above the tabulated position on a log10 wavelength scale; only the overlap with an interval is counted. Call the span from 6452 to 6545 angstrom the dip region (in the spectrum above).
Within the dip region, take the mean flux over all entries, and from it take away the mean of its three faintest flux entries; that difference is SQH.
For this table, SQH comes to 2.04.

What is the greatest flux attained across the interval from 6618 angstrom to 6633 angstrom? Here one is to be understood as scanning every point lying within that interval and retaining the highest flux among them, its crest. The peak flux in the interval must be 15.6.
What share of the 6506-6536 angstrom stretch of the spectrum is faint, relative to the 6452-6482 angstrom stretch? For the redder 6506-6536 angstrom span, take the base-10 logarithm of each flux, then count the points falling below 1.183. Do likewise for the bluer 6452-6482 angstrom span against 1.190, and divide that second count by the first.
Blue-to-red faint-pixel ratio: 3.0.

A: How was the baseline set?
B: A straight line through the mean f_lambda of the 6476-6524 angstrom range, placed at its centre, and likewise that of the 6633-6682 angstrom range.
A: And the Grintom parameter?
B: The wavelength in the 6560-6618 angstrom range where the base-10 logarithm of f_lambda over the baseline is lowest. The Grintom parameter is 6561.76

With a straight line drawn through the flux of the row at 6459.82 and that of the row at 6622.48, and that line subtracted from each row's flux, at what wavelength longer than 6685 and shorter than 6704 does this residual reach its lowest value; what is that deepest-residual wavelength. 6696.08 angstrom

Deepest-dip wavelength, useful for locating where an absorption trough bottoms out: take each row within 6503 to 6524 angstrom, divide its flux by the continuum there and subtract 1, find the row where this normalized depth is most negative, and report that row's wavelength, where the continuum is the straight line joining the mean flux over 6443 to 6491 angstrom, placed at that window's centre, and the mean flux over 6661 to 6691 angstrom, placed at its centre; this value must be 6519.59 angstrom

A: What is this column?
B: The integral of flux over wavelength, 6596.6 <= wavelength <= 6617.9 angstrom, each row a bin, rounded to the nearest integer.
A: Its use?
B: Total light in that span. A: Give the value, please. 329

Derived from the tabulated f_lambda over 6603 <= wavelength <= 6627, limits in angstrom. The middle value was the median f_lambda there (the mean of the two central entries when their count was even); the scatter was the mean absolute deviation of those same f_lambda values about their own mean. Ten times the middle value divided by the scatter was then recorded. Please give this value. 576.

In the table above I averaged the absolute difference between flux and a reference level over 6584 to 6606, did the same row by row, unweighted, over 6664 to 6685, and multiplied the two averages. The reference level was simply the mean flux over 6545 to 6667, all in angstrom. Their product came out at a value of 0.14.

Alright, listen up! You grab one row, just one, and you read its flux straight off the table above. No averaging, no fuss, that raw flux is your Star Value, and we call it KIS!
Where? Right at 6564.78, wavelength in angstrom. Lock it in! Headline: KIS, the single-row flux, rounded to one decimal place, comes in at 15.9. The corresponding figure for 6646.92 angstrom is 15.8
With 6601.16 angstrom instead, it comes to 16.0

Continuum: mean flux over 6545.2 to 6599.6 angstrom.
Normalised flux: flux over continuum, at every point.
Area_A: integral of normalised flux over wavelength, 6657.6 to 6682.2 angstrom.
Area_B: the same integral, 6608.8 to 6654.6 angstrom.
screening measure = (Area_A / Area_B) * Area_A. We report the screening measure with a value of 13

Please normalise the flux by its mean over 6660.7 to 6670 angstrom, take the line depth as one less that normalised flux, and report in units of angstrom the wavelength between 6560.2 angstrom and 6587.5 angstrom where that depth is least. 6564.78 angstrom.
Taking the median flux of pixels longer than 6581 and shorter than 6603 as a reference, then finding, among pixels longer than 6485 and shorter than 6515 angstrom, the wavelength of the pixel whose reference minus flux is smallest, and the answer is 6489.64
